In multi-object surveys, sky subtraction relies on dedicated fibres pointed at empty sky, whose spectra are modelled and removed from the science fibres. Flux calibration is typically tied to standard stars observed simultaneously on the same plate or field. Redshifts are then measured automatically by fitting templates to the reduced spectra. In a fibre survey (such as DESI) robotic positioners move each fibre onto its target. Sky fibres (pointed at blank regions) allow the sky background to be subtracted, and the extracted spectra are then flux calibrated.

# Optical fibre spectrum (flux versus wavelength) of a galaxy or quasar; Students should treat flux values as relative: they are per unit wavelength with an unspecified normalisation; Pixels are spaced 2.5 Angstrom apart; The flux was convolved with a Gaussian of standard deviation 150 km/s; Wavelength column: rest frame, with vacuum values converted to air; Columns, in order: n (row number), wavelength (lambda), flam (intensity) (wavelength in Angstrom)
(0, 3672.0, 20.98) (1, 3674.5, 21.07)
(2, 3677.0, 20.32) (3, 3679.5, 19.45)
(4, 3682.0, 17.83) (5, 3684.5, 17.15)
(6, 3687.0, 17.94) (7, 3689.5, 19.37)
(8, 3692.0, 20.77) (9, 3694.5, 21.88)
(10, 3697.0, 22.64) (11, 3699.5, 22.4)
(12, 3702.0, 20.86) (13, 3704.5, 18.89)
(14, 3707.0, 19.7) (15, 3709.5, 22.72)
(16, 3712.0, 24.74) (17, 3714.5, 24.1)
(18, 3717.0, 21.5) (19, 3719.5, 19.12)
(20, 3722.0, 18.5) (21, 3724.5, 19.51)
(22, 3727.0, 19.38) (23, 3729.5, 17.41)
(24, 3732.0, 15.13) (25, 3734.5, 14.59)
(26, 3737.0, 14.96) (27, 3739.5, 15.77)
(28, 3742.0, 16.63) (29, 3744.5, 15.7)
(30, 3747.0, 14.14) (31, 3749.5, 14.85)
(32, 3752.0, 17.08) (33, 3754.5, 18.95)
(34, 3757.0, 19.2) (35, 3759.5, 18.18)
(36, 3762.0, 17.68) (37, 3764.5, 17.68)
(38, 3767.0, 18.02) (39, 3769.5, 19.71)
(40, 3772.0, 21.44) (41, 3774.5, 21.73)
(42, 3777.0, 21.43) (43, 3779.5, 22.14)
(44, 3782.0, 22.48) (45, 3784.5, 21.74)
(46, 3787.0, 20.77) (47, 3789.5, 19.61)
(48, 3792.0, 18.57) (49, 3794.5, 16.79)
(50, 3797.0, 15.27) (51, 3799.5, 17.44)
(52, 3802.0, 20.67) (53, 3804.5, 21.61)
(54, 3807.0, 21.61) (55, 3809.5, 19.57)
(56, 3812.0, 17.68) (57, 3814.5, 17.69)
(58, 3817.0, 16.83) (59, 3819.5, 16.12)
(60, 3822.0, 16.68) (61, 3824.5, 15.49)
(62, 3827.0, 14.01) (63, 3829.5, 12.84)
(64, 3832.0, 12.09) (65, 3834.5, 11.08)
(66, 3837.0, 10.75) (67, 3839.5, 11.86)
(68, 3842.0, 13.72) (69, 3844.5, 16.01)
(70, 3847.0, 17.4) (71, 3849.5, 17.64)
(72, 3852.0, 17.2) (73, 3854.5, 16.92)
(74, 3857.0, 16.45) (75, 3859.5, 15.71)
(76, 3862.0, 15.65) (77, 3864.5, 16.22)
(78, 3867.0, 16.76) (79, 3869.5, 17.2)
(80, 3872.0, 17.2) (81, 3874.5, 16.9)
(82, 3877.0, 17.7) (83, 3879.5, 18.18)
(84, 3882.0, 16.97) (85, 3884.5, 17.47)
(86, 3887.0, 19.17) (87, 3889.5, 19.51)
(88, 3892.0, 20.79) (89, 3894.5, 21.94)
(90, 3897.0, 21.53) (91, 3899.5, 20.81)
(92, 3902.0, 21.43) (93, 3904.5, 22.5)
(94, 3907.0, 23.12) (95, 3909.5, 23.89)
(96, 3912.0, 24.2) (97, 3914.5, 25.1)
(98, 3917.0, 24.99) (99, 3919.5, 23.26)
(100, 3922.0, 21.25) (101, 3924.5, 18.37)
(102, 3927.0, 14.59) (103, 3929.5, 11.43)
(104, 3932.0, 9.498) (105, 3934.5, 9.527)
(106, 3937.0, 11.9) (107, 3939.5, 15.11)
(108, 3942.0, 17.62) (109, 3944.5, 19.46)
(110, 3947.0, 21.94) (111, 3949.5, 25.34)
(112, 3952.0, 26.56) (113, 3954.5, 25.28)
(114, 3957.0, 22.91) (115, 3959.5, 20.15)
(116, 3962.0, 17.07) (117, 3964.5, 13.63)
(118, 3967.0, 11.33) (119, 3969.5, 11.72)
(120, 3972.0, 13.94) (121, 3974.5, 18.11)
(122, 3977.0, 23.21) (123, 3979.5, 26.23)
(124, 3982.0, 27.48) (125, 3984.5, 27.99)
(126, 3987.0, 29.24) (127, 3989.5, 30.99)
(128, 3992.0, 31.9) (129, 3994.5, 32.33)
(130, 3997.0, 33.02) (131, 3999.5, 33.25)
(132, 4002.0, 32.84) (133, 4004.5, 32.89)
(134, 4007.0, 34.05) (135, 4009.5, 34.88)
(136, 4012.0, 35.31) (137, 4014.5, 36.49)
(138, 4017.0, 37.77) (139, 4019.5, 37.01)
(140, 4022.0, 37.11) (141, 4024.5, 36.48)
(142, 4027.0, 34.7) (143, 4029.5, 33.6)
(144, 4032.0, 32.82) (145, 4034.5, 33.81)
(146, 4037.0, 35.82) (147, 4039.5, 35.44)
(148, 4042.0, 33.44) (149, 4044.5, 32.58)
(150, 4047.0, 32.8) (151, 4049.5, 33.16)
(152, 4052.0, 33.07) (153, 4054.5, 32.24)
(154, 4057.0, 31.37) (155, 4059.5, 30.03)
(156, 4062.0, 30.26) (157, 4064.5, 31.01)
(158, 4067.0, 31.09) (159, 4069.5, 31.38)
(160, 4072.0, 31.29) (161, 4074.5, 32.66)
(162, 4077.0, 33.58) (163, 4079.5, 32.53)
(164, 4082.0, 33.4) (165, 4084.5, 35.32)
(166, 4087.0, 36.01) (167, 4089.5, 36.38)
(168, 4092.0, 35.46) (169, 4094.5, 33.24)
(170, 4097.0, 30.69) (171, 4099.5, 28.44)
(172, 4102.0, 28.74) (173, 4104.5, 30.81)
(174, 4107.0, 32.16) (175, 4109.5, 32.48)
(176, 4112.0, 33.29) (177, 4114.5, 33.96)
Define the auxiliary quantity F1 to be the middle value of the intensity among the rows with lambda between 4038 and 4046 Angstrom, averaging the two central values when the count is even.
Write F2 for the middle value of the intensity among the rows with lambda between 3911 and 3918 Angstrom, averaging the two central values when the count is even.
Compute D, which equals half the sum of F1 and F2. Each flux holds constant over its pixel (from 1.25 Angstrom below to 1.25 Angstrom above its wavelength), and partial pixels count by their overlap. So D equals 29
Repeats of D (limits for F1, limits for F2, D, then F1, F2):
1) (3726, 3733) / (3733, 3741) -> 16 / 17.4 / 15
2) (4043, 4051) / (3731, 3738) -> 24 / 32.8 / 15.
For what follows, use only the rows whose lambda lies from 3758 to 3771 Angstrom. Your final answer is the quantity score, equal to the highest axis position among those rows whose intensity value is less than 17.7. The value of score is 3764.5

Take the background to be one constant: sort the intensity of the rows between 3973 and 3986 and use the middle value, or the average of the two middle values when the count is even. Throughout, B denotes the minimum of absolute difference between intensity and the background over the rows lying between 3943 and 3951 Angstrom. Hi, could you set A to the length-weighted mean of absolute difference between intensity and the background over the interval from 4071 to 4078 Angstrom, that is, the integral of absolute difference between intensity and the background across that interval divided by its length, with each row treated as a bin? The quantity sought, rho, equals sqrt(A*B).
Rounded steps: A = 6.3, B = 0.9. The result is 2.4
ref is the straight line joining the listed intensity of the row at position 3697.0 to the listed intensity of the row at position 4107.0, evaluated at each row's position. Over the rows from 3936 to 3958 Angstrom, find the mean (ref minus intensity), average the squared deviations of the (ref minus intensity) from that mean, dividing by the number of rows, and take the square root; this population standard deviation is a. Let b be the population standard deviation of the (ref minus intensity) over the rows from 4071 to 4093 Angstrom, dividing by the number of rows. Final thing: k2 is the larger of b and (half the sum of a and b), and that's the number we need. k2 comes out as 3.1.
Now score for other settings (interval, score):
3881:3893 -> 3884.5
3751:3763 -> 3762.0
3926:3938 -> 3937.0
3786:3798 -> 3797.0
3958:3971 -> 3969.5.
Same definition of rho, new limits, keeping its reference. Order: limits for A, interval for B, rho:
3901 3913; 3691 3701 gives 3.4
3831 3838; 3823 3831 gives 12.7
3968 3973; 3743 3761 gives 9.8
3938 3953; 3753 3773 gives 5.2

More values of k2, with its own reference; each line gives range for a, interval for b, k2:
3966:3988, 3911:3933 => 6.3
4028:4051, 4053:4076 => 0.9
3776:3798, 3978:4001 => 2.4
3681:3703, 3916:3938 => 5.8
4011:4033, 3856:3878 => 1.1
